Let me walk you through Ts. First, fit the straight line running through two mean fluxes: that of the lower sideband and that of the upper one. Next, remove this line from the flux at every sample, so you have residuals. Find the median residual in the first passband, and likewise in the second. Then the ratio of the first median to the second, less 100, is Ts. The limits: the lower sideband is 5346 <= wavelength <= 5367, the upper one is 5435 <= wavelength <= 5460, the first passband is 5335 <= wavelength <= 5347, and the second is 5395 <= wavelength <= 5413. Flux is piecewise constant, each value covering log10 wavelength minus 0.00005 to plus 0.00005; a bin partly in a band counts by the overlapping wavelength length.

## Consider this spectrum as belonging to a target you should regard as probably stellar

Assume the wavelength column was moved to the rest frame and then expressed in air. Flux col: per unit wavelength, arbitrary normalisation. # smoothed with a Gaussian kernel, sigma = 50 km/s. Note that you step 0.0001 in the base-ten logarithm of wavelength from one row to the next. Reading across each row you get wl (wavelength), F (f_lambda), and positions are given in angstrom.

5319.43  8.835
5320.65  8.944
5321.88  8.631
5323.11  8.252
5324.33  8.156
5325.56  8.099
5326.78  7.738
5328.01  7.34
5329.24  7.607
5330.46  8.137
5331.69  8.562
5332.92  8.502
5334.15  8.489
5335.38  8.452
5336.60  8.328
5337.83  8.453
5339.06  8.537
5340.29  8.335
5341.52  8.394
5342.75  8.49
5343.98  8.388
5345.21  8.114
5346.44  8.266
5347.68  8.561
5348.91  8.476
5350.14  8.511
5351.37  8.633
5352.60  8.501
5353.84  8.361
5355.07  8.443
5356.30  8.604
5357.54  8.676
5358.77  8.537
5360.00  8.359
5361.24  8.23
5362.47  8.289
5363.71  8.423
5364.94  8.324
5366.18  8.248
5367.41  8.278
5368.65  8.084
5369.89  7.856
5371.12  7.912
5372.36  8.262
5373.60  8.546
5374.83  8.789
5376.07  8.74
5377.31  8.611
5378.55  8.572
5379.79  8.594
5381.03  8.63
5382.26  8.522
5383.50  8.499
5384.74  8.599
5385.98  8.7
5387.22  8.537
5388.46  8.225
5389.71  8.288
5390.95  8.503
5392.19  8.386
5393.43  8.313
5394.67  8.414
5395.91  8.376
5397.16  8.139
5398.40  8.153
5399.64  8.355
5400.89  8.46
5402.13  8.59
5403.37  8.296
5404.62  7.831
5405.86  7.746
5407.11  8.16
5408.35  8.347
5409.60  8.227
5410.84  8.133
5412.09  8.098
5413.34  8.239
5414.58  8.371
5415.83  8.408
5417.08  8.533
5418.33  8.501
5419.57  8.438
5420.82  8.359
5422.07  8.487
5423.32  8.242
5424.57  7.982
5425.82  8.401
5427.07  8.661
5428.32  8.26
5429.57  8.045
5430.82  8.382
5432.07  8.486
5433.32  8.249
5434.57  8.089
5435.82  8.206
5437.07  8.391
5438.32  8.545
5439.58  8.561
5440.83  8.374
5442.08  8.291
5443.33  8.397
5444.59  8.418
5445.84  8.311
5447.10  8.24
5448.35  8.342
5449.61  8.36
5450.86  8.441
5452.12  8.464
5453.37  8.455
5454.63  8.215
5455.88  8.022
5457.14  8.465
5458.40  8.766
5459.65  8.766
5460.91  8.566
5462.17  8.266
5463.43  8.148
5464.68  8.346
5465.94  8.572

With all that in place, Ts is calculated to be -99.8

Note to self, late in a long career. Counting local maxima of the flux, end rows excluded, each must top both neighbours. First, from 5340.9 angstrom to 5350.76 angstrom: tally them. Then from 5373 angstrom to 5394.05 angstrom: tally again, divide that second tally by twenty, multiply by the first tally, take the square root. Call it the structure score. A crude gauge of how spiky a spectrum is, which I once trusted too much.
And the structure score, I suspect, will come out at 0.63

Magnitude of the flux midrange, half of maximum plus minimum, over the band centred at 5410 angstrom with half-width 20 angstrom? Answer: -2.28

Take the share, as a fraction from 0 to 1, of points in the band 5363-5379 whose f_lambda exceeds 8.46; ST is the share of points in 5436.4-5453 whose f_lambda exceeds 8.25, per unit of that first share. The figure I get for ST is 2.4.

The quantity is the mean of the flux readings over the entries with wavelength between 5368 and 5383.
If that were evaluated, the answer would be 8.43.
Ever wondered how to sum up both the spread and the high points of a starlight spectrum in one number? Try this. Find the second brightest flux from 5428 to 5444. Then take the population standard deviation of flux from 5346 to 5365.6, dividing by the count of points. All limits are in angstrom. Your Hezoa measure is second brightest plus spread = 8.68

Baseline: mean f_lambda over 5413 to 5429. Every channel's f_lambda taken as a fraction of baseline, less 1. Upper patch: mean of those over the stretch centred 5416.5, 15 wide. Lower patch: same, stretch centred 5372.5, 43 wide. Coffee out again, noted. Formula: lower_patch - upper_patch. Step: 0.011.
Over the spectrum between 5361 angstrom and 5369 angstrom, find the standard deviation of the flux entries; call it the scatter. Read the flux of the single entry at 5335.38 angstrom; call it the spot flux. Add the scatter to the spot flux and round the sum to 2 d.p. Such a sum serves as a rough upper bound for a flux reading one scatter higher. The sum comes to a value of 8.55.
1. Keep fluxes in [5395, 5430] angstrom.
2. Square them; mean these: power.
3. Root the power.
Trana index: 8.28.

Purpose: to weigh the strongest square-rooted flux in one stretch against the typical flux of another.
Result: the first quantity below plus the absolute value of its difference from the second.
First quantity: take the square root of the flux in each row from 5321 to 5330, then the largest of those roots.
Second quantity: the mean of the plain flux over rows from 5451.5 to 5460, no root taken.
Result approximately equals 8.45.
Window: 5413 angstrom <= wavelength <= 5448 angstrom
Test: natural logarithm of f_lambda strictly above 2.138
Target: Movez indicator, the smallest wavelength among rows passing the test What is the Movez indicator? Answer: 5417.08 angstrom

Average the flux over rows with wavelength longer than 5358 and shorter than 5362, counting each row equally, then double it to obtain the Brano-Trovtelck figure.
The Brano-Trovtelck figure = 16.8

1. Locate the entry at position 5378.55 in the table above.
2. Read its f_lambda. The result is 8.572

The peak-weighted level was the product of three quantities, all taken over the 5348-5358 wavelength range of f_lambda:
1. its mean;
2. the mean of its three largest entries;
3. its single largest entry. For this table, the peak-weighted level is 639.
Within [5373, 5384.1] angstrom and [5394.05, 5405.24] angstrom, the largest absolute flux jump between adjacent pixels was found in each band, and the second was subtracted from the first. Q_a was -0.2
